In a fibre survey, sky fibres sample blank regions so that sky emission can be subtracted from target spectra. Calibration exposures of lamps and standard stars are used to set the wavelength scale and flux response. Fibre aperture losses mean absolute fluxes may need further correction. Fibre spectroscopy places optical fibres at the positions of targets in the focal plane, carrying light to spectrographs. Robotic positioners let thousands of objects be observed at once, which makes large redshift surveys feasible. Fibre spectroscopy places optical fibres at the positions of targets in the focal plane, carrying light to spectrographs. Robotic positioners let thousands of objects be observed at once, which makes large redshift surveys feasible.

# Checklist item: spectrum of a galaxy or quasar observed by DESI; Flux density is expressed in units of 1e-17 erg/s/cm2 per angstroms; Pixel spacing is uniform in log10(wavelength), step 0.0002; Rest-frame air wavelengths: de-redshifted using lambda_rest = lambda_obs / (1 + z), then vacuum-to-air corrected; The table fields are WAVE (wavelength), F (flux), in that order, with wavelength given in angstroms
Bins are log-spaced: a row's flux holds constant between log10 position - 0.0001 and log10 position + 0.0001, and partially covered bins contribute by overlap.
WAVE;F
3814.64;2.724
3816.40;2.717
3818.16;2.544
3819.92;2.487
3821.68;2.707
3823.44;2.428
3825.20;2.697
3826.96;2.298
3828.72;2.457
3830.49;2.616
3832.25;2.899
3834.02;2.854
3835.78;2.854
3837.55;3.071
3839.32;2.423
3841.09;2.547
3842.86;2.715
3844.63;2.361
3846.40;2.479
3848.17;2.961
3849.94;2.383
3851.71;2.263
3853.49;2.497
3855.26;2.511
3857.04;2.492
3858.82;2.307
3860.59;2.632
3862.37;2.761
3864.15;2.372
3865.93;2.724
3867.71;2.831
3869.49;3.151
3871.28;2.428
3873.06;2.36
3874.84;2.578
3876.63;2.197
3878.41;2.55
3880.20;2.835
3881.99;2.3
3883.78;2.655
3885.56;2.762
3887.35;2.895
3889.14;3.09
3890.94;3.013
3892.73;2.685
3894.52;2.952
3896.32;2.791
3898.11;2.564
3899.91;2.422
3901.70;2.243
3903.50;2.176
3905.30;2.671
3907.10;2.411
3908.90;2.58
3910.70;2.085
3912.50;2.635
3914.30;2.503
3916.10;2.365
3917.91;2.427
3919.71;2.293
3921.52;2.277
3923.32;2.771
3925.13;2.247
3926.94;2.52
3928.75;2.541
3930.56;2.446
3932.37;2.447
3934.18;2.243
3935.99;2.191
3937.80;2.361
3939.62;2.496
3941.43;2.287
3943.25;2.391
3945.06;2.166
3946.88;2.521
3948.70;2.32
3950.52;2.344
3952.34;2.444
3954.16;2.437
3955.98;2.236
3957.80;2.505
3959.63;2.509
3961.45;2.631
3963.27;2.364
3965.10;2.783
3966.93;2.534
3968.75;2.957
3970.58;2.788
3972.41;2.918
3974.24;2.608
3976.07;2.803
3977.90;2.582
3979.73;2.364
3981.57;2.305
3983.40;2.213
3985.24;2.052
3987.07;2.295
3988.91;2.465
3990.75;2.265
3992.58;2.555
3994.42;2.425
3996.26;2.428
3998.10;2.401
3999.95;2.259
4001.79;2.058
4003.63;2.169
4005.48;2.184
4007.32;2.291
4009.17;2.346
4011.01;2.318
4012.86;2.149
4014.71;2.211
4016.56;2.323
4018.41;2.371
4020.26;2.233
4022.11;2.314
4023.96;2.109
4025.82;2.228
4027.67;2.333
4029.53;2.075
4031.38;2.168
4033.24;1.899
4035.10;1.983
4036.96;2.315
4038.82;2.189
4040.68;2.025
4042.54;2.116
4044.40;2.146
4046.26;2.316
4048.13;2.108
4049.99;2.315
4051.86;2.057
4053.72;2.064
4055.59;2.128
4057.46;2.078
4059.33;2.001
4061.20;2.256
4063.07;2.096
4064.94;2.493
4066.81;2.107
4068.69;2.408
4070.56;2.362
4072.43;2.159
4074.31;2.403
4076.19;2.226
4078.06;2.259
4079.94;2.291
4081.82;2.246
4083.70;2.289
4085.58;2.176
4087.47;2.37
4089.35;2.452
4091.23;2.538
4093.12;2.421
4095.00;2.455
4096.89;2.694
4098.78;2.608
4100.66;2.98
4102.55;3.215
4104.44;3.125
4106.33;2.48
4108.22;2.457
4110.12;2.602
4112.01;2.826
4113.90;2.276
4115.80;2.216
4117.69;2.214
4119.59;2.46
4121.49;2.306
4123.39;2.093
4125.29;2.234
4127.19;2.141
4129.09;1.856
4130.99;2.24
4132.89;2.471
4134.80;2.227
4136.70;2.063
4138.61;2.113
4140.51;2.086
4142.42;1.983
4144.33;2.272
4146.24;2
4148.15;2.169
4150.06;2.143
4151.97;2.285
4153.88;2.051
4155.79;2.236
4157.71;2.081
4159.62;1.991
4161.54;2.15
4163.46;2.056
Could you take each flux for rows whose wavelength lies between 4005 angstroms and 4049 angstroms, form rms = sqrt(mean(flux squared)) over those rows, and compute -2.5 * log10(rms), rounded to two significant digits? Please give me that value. -0.86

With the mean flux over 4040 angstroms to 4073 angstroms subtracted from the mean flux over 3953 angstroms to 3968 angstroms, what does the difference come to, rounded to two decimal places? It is 0.32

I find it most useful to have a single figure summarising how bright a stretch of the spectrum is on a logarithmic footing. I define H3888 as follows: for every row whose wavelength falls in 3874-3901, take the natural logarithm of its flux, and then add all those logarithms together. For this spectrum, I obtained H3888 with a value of 14.8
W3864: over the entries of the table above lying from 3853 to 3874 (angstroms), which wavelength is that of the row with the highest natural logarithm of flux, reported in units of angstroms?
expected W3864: 3869.49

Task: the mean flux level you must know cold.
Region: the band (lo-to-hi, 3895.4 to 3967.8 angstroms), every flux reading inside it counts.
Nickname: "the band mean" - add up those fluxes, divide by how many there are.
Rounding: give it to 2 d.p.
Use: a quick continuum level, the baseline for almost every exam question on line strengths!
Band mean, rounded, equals 2.43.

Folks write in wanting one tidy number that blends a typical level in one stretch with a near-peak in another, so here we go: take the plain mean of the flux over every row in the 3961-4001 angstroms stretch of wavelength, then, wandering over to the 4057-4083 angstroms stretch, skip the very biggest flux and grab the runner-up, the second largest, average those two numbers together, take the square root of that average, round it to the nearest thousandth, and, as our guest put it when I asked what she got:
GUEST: 1.566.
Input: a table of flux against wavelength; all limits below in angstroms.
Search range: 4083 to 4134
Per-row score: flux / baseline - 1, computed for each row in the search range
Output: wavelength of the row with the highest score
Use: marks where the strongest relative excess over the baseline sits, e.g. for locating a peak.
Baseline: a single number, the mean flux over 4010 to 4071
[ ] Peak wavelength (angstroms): 4102.55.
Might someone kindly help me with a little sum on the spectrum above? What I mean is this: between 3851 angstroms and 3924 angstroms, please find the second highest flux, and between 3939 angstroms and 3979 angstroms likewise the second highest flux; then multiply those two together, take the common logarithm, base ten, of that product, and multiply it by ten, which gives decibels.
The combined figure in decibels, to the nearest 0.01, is 9.55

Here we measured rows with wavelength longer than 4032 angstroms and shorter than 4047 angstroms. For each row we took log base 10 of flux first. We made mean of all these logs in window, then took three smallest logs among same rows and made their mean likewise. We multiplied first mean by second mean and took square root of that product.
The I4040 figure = 0.31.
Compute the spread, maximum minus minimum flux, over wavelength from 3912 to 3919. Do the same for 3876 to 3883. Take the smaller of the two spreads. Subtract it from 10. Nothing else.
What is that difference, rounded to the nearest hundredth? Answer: 9.73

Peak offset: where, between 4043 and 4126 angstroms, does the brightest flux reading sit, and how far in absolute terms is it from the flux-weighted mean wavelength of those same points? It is 16.6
